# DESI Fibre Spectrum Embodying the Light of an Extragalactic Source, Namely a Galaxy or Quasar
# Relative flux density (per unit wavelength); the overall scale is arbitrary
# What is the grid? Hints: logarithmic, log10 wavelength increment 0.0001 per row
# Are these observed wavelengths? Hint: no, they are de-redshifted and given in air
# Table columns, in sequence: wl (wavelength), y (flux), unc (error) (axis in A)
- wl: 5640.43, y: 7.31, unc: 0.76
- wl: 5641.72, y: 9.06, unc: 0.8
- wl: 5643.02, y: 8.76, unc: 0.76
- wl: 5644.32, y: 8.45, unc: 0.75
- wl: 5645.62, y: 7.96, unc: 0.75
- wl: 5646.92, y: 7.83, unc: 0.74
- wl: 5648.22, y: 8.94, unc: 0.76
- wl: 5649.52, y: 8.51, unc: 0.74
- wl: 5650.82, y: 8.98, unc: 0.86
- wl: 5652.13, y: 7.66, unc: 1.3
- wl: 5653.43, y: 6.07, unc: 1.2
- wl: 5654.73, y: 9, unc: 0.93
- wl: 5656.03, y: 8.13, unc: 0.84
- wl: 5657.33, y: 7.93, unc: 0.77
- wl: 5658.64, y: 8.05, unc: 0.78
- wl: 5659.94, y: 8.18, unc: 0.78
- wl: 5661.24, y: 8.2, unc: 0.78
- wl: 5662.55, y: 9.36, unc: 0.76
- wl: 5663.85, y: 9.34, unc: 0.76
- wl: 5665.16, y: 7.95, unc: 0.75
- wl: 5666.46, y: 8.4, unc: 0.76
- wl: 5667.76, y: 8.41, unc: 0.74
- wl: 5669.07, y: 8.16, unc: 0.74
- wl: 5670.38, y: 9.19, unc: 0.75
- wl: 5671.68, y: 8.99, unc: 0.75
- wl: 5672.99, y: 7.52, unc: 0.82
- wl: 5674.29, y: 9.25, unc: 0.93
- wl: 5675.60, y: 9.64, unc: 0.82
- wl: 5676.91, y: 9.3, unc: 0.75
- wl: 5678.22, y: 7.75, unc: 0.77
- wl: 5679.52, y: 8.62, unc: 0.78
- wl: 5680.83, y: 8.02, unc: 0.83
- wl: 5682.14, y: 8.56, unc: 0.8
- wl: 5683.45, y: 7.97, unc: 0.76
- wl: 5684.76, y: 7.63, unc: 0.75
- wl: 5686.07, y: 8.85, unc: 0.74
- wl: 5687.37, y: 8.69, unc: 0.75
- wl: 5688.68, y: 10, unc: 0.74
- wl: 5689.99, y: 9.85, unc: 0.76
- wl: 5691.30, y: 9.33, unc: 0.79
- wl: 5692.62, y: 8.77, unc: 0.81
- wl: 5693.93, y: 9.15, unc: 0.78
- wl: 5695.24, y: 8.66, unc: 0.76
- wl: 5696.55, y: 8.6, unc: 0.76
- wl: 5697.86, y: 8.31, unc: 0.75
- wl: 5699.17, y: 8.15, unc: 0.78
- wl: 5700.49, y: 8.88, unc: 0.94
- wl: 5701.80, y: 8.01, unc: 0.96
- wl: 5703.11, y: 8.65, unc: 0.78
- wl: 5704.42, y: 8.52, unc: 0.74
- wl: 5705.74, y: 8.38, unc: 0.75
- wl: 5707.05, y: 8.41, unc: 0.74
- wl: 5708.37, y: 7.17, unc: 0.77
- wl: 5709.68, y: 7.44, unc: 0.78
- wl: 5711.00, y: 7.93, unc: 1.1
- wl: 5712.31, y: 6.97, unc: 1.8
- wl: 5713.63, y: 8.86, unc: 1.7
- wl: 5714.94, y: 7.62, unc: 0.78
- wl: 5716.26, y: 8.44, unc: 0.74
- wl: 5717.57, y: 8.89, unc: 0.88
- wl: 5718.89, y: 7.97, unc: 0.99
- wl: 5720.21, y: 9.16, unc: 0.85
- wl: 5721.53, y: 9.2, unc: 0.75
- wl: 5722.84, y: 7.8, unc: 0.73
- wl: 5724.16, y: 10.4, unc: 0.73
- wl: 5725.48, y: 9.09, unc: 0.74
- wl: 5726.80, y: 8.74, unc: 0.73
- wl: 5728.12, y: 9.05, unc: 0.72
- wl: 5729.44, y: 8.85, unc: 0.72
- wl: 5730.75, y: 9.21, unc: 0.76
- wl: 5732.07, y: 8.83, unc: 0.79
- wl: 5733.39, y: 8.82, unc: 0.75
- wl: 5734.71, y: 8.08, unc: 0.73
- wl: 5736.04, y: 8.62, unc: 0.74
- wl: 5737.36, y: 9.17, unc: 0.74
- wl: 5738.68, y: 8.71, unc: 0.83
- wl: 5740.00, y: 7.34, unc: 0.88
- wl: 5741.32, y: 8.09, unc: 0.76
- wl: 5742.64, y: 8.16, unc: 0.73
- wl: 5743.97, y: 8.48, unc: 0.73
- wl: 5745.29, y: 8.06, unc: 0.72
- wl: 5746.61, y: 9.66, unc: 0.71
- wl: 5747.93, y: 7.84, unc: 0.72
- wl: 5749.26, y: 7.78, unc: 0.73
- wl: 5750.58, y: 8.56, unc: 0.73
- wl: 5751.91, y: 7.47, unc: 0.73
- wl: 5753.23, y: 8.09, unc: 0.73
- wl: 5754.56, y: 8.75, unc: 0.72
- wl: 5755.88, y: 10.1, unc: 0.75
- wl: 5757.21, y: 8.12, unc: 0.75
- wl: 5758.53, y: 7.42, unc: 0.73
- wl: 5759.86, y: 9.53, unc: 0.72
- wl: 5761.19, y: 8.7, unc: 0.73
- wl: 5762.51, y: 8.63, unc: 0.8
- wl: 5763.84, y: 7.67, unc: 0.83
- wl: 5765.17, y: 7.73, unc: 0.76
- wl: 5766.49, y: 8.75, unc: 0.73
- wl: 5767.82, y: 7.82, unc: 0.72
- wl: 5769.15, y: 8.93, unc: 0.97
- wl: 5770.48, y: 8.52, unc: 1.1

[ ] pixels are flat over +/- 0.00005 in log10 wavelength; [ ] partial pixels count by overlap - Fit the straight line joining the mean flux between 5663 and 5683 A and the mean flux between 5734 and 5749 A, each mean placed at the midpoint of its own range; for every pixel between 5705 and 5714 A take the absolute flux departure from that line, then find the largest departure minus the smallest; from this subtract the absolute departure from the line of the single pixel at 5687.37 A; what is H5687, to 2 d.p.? 1.29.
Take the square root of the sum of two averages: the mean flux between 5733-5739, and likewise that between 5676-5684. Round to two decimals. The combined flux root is 4.13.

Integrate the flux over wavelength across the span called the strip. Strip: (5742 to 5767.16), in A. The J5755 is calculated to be 211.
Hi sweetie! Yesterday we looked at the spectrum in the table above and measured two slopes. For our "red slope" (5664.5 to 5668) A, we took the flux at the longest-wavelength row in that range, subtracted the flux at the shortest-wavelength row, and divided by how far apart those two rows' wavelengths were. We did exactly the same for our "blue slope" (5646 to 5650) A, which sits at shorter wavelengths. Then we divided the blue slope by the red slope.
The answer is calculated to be 1.5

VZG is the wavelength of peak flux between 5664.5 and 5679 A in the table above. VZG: 5675.60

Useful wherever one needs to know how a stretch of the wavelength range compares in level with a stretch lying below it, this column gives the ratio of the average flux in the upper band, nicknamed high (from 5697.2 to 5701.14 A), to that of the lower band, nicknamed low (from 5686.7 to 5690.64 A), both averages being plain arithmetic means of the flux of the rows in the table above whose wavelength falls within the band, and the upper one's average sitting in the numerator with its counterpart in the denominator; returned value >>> 0.89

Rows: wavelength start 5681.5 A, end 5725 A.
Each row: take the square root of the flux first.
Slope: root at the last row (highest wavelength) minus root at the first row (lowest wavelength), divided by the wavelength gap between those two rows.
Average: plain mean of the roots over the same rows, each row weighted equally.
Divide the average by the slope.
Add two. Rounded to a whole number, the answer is 412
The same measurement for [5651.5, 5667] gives 316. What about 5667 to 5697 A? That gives 2612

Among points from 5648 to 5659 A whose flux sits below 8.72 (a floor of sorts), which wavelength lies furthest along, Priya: 5658.64 A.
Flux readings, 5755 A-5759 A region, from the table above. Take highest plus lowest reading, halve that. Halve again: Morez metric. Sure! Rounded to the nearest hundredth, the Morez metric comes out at 4.38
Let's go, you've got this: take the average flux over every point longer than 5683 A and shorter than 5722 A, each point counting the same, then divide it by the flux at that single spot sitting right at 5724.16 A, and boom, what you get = 0.82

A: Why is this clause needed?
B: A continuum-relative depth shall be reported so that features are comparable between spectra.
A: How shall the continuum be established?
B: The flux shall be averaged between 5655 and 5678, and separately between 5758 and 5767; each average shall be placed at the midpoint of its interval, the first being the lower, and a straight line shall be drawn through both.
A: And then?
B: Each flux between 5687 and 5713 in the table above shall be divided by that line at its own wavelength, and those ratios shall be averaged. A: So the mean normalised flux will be 1.00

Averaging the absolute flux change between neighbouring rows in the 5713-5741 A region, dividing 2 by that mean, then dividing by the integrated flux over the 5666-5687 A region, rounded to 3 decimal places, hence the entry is 0.015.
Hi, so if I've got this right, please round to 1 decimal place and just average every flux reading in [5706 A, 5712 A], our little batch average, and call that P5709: 7.7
